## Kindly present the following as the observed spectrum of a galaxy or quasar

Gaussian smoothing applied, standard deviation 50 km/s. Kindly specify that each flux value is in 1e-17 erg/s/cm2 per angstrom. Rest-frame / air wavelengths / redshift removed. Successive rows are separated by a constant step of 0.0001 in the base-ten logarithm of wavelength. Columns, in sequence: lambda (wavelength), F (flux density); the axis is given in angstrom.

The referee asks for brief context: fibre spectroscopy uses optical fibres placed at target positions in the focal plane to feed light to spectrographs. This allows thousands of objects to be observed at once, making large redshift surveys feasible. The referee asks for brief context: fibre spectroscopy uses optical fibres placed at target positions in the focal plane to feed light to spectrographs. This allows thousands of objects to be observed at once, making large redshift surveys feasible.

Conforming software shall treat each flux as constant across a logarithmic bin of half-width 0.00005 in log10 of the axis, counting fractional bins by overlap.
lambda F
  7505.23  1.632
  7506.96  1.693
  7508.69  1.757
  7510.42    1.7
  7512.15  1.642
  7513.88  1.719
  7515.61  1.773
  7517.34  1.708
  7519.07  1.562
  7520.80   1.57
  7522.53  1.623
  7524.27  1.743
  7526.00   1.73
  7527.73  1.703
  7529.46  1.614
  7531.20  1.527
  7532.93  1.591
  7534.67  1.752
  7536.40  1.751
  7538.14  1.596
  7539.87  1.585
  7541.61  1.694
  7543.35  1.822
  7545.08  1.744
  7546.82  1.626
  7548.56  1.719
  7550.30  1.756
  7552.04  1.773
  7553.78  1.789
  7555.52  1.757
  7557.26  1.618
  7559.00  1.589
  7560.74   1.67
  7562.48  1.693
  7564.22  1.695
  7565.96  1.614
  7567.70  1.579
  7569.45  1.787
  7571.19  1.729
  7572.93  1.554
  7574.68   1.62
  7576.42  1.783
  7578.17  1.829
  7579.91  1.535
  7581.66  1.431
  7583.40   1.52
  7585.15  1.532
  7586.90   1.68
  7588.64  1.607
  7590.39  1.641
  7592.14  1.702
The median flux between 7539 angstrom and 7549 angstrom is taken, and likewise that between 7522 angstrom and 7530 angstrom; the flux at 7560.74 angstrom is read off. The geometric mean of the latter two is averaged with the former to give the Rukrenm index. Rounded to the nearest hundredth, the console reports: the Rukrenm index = 1.70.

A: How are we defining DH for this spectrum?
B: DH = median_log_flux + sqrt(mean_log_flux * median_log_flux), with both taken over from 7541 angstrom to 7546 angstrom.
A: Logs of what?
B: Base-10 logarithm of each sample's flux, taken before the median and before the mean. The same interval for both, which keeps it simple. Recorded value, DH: 0.48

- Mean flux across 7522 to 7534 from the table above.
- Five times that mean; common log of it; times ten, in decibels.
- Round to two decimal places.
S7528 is 9.16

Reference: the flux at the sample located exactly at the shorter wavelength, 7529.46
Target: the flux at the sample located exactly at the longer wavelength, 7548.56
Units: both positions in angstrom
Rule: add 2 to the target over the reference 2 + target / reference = 3.07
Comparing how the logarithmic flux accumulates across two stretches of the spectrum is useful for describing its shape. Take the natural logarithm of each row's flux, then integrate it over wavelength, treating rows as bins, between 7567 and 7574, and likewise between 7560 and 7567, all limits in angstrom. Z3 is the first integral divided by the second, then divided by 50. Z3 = 0.0198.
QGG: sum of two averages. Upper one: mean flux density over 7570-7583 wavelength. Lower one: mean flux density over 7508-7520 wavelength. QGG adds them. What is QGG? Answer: 3.33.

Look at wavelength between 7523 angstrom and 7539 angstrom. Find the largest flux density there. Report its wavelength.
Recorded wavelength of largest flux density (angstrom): 7534.67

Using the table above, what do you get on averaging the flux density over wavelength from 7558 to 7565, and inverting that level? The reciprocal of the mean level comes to 0.602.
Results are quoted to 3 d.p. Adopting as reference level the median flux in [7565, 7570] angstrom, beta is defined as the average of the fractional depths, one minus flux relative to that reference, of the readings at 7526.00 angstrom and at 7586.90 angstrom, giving -0.056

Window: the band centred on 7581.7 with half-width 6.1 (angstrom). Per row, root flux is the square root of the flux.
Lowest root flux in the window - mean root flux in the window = -0.074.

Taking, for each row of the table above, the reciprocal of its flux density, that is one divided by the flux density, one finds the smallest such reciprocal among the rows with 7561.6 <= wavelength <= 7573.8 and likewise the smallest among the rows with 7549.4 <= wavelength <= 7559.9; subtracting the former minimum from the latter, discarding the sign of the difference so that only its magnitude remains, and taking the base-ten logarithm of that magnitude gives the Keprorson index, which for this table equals -3.20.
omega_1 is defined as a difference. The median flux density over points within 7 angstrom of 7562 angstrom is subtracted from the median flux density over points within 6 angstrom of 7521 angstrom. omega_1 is 0.064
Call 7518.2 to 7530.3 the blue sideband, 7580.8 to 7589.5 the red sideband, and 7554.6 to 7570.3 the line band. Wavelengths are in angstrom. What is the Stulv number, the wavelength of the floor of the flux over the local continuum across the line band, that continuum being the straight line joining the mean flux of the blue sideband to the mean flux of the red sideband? 7559.00 angstrom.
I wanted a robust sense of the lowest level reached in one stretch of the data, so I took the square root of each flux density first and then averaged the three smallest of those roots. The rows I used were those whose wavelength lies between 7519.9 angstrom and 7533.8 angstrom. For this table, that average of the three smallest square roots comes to 1.25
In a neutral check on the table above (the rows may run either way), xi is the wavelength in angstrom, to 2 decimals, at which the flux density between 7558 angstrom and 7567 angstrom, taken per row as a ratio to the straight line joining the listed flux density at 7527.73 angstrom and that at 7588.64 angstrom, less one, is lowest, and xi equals 7559.00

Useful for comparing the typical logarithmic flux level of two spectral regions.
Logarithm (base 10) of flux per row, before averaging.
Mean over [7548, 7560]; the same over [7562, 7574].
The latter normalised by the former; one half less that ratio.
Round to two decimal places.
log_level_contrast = -0.44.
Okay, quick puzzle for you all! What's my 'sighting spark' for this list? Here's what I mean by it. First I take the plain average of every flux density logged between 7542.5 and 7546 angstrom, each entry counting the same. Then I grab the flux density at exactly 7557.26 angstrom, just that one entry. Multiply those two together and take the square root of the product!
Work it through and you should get 1.70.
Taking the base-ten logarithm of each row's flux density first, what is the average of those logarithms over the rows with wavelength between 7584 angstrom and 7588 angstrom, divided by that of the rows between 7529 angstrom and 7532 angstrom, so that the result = 1.05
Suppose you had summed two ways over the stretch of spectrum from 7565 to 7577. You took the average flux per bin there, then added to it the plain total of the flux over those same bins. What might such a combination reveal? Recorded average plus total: 13.3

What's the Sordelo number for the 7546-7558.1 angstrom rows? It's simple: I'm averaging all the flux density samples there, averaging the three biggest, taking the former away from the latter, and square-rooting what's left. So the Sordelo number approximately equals 0.231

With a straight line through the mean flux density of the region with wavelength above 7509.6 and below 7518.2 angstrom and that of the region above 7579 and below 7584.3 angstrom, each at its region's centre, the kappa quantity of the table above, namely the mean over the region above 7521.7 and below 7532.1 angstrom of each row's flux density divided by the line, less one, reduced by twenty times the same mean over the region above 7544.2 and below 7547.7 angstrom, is -1.0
